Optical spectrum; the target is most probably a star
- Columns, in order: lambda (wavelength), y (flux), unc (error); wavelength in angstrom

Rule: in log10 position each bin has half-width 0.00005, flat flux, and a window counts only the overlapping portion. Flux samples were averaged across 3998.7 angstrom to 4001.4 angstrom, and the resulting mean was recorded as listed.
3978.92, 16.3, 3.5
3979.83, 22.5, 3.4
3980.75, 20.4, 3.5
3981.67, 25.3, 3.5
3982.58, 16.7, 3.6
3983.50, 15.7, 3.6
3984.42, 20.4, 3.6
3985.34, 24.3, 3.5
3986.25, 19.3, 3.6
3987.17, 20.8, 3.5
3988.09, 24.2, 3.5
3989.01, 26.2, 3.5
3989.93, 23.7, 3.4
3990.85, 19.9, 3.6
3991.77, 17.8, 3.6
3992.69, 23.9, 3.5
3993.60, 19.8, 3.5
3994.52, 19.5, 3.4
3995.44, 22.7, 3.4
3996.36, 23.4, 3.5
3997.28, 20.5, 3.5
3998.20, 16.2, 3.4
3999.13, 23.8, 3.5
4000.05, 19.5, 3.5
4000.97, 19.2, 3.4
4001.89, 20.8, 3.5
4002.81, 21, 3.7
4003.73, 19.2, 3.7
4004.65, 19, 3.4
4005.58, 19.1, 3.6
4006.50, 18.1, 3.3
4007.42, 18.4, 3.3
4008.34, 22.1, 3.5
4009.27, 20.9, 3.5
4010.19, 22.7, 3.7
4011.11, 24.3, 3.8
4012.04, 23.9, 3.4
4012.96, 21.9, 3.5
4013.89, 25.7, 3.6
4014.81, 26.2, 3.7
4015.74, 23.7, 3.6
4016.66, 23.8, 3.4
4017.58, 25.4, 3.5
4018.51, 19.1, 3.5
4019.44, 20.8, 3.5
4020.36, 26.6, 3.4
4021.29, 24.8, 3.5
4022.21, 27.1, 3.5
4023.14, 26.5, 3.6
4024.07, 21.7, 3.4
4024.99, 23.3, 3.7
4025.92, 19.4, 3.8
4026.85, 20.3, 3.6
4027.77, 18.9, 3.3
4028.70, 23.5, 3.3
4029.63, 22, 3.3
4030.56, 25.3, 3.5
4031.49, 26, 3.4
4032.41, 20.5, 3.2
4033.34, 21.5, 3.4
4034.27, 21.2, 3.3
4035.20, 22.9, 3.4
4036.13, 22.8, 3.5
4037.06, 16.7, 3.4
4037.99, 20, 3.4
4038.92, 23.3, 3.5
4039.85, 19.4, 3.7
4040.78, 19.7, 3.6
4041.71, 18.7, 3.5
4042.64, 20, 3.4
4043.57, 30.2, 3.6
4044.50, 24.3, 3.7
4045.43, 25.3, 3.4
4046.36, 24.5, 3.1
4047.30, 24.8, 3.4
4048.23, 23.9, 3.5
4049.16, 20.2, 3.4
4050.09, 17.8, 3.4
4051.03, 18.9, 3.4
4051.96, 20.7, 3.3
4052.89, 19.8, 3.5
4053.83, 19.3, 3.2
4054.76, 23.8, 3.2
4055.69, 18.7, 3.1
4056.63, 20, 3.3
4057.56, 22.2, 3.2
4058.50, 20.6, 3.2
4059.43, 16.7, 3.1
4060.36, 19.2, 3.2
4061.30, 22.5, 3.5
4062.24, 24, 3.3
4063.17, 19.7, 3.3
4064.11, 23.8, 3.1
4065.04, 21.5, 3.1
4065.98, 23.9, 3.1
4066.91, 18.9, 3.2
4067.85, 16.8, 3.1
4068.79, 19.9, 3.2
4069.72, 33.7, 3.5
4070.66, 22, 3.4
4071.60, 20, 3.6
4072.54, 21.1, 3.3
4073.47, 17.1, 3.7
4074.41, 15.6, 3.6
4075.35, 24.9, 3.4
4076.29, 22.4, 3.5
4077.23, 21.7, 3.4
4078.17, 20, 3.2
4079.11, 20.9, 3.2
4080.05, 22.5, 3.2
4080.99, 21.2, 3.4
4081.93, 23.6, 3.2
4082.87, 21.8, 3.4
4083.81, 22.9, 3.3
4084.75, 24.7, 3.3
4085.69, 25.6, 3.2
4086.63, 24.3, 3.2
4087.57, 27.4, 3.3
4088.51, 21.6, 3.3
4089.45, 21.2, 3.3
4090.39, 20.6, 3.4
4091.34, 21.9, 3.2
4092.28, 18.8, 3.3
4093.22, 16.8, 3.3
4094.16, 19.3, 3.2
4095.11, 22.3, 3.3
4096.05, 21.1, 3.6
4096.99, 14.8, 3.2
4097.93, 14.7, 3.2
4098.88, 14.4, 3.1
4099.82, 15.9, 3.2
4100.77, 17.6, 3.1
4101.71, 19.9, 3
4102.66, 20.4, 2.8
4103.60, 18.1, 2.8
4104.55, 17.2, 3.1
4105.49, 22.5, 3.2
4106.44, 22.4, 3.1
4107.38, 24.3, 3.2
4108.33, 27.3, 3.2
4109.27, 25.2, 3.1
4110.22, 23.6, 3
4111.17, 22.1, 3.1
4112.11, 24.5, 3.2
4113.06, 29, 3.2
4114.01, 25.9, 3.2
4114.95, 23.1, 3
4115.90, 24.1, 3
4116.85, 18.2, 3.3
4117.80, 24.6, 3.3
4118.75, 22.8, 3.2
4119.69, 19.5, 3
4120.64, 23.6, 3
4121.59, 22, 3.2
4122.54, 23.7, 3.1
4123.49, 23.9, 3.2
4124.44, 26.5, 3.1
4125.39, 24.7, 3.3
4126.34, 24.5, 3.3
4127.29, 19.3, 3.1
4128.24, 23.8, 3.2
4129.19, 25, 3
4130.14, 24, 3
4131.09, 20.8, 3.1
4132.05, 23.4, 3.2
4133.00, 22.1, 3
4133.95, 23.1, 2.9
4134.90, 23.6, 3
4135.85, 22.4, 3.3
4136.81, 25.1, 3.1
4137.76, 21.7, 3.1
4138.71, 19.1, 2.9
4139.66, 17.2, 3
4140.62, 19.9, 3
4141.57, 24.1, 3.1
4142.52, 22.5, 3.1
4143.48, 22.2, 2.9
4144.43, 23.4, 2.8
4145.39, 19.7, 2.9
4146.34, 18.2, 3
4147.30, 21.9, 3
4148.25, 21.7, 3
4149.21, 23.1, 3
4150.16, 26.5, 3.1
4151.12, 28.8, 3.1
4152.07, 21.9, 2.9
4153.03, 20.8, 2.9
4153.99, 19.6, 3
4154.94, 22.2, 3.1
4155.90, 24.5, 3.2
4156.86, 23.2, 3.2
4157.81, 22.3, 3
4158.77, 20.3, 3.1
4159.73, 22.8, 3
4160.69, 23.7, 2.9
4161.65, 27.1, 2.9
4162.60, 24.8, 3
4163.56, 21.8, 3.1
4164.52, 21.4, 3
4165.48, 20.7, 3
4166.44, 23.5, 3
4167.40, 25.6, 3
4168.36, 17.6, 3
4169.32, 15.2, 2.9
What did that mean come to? 20.8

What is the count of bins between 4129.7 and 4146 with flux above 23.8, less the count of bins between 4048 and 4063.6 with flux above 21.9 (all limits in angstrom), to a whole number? -2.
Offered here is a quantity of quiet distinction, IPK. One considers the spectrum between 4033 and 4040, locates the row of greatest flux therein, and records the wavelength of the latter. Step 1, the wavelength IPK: 4038.92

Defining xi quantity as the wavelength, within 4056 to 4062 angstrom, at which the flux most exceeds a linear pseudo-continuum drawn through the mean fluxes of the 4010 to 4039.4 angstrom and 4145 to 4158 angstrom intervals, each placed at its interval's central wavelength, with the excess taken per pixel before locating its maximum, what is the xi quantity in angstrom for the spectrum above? 4061.30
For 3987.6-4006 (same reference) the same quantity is 3989.01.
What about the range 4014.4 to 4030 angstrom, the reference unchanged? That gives 4022.21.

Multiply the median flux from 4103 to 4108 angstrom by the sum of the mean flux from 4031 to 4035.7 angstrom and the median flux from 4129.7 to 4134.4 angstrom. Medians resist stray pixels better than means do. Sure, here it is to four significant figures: 1020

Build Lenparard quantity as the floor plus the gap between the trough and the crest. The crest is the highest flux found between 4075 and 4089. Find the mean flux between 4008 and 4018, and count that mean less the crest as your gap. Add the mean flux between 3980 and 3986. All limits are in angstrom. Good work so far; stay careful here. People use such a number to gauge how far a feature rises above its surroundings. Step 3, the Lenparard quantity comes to 16.8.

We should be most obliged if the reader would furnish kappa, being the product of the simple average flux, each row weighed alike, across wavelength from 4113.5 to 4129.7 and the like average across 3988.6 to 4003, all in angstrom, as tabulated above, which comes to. 491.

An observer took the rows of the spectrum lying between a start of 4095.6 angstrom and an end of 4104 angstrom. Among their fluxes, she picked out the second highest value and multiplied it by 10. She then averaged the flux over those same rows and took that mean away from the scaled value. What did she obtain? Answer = 187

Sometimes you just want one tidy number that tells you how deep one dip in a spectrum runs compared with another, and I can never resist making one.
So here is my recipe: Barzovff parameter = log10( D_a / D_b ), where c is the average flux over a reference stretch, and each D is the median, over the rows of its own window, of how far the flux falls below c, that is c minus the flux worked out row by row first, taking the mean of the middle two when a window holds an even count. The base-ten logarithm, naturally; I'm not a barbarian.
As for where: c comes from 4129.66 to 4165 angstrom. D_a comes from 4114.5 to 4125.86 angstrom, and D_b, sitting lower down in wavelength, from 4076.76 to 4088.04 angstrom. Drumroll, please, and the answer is 0.7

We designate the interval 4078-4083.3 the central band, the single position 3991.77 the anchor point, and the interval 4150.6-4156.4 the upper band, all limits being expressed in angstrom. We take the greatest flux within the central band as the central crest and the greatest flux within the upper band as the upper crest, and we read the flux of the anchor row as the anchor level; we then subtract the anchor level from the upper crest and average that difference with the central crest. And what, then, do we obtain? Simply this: 17.3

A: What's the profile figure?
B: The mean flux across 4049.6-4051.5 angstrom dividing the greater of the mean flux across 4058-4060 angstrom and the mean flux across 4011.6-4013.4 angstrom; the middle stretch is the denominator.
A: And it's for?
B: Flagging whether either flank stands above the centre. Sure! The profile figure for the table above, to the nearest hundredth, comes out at 1.25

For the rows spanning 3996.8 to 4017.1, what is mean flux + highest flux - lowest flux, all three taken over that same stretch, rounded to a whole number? 31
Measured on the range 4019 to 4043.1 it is 32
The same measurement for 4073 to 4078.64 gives 30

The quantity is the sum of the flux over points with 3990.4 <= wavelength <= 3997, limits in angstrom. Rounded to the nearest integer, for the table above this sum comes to 147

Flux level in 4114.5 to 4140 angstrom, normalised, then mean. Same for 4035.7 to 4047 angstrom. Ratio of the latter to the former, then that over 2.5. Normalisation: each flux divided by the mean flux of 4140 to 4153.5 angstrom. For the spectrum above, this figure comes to 0.39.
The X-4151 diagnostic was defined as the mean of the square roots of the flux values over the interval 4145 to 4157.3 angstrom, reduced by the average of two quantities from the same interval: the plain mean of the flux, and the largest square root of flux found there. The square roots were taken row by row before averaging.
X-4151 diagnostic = -9.19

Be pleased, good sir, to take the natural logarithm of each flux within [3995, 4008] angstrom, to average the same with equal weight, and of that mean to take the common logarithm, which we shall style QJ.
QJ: 0.476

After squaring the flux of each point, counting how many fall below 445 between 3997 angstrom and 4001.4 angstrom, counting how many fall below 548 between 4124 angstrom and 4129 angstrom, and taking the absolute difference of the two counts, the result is 3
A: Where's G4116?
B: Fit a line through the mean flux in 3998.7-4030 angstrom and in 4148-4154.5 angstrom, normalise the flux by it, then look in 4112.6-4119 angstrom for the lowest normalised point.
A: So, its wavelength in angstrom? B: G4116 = 4116.85 angstrom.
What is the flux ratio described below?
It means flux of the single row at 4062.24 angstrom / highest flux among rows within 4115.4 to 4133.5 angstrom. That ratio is 0.91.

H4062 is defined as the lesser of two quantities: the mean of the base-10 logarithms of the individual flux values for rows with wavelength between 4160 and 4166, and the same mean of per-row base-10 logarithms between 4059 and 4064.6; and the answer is 1.32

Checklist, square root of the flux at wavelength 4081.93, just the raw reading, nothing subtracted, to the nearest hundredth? 4.86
